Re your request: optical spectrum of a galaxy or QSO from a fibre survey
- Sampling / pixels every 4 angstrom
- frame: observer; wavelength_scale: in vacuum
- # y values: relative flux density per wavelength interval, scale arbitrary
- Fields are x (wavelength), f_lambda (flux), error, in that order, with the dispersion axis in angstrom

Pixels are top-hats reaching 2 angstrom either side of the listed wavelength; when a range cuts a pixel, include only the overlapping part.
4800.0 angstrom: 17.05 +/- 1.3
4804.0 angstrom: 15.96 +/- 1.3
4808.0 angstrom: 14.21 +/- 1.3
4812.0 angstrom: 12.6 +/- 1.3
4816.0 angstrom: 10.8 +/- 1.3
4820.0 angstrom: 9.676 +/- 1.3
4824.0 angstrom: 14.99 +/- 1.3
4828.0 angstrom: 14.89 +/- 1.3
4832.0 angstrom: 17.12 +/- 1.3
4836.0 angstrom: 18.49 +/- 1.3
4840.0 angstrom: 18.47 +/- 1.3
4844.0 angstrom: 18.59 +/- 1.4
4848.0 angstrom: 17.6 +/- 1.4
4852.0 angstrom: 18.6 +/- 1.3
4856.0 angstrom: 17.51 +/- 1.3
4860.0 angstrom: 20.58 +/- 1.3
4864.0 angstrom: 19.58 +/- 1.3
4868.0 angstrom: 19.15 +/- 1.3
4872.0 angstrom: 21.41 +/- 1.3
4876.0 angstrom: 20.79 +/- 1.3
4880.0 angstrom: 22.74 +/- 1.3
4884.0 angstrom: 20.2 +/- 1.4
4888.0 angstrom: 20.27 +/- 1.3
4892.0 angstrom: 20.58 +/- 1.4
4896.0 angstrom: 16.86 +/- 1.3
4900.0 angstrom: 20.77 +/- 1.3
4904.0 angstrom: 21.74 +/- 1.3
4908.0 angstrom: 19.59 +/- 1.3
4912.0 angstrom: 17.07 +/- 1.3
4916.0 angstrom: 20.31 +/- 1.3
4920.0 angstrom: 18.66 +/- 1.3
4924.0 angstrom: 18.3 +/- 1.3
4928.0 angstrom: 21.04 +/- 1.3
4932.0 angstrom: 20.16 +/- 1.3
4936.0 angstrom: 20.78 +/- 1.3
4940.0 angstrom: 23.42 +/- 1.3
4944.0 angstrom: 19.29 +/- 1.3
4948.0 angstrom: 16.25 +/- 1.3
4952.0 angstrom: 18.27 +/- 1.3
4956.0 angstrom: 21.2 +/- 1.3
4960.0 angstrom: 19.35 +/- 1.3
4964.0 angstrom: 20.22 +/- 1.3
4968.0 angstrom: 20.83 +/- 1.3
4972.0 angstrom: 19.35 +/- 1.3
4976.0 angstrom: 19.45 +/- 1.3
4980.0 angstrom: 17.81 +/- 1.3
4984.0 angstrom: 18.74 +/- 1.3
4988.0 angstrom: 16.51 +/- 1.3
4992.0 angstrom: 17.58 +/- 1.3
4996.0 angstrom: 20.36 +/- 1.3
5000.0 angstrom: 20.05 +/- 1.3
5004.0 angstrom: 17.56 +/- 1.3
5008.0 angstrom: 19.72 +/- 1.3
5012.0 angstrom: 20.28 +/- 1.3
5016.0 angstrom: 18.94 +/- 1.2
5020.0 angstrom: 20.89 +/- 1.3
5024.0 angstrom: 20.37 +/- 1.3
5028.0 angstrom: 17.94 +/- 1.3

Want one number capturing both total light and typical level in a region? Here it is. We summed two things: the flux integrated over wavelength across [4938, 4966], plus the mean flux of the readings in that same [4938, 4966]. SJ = 572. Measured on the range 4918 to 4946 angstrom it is 587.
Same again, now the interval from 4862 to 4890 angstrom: 597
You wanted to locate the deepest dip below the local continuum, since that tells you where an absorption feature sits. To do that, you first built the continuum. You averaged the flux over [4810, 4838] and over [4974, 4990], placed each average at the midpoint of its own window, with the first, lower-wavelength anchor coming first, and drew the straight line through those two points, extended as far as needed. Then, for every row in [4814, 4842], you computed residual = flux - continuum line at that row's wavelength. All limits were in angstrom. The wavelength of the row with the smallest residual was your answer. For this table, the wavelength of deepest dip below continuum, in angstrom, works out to 4820.0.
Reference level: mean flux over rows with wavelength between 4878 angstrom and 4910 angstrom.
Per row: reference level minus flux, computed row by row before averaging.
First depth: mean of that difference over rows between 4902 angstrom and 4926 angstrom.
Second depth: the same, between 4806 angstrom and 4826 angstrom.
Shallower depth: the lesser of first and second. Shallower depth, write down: 1.1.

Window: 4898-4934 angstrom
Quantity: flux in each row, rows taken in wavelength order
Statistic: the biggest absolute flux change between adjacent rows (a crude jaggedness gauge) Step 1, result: 3.24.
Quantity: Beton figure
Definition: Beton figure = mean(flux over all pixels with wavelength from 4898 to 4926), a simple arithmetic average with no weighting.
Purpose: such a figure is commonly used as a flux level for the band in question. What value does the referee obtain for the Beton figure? 19.5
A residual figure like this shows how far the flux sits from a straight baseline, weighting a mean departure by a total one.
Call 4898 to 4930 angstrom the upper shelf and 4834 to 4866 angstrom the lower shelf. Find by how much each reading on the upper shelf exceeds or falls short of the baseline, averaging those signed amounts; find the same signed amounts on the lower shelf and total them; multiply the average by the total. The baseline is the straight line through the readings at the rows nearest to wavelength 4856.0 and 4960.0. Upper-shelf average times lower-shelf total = 12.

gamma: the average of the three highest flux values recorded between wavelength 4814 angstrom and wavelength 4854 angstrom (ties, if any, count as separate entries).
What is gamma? 18.6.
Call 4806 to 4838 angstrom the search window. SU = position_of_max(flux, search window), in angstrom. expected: 4836.0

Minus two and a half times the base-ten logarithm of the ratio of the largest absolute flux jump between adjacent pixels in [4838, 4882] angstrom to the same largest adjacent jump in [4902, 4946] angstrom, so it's 0.322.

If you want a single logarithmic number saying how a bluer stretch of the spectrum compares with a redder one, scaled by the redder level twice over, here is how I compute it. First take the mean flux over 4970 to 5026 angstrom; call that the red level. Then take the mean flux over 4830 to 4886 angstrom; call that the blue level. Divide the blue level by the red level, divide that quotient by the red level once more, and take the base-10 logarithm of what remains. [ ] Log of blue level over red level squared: -1.28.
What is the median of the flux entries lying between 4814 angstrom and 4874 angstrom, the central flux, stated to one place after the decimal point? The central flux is 18.5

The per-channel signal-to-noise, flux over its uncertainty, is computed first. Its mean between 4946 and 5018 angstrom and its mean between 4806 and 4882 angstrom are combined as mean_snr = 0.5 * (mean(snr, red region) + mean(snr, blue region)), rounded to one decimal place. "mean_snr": 13.9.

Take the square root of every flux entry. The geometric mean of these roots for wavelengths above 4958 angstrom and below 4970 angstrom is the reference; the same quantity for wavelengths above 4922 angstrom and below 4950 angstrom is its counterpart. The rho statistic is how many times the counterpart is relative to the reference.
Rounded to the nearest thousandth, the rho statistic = 0.991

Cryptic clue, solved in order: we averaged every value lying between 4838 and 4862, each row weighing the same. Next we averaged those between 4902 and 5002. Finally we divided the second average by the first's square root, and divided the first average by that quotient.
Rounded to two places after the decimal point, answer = 4.11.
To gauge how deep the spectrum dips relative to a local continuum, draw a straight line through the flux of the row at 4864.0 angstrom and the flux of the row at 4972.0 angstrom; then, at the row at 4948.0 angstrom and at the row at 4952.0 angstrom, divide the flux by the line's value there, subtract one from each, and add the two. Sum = -0.22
